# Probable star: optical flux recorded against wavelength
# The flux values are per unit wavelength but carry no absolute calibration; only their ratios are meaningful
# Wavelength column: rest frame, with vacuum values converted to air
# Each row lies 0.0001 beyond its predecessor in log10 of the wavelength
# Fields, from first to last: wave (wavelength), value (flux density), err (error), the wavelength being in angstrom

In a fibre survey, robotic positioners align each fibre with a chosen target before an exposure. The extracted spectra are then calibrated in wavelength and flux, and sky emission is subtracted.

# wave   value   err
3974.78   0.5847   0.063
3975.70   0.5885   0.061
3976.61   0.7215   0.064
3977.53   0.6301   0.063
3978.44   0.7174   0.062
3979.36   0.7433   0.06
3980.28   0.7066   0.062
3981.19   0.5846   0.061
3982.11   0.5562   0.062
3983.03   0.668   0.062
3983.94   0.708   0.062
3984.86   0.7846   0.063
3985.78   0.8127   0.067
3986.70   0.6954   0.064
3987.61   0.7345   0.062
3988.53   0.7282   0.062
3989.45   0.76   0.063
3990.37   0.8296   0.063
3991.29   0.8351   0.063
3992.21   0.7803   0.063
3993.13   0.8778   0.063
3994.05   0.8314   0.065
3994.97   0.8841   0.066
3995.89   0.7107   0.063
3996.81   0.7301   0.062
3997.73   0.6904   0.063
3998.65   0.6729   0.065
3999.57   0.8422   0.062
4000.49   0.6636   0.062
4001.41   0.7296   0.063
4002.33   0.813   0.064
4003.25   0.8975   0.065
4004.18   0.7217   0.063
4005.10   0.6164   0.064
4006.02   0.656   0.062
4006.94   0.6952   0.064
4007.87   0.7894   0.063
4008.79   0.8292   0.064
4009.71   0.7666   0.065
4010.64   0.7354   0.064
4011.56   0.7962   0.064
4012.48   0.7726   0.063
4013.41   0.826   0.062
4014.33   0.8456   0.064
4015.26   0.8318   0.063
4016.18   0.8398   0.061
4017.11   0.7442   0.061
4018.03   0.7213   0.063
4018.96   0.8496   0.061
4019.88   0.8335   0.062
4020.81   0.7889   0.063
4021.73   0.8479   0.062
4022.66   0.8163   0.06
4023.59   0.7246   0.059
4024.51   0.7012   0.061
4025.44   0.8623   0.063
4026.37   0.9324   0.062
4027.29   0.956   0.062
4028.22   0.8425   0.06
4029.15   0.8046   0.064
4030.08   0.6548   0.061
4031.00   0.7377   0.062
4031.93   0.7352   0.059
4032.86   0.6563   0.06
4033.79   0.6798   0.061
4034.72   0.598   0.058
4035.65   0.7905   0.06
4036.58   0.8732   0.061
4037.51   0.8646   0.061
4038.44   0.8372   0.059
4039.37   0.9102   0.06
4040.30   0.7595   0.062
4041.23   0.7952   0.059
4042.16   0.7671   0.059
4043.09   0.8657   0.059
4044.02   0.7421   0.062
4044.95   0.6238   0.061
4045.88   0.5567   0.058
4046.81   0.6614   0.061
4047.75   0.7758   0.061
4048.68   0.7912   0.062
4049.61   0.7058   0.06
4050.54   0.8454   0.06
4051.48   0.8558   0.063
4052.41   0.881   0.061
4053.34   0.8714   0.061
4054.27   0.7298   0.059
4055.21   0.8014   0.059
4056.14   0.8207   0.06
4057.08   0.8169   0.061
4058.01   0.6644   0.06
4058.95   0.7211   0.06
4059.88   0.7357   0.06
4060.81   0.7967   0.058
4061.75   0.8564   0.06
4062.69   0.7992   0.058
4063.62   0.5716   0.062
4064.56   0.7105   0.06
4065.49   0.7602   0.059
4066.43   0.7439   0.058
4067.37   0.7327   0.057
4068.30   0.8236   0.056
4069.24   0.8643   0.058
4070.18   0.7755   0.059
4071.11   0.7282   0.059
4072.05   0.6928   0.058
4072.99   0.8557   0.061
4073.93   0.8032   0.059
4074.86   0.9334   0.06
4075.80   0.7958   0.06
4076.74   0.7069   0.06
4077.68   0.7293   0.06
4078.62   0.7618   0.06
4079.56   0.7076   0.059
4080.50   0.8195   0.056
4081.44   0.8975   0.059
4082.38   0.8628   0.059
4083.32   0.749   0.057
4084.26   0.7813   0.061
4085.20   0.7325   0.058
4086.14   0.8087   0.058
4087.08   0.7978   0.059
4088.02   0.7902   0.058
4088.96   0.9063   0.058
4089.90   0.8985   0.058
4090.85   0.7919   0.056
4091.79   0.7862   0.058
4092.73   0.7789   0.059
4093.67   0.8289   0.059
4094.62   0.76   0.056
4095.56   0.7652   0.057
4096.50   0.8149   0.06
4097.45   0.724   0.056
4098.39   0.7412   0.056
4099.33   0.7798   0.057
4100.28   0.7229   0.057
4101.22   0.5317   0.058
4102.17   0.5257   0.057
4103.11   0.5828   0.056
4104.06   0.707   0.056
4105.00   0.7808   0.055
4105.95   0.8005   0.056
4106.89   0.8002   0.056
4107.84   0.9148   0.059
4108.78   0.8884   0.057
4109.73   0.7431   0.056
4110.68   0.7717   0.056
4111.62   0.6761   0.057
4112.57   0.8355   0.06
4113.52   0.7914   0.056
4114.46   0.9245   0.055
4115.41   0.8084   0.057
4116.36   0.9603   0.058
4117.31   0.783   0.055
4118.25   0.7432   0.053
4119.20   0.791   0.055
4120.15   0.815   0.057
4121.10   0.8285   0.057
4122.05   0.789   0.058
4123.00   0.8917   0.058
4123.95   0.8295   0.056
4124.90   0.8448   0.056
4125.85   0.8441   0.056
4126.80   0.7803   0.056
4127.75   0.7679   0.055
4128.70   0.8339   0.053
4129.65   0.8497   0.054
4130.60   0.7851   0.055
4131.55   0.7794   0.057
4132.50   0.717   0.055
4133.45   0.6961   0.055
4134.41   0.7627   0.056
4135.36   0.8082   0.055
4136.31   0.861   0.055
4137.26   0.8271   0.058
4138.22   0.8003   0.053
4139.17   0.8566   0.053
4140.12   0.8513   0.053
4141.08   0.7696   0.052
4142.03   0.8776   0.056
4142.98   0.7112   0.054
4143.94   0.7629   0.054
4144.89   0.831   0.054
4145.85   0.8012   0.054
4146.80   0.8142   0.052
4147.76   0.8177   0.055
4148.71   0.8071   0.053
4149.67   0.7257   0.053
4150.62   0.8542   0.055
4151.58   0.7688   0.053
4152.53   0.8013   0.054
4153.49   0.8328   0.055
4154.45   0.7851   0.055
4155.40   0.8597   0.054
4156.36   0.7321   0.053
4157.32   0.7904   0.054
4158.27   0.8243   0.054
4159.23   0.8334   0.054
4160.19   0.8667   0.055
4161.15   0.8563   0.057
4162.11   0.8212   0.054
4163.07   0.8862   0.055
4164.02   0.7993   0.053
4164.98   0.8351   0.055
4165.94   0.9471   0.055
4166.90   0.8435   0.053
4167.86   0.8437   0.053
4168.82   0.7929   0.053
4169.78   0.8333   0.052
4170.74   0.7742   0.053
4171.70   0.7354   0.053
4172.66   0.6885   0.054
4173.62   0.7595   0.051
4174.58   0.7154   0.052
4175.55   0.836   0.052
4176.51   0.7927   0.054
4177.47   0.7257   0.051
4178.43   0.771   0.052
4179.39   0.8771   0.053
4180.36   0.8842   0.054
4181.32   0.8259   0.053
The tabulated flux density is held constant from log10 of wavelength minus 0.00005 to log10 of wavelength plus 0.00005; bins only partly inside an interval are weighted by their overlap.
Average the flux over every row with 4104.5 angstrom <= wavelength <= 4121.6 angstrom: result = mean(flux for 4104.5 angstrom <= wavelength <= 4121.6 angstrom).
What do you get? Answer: 0.814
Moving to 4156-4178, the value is 0.806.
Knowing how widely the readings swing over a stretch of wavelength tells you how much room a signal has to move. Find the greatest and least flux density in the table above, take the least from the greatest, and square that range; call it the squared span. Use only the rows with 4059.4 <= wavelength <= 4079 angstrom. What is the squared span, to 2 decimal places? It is 0.13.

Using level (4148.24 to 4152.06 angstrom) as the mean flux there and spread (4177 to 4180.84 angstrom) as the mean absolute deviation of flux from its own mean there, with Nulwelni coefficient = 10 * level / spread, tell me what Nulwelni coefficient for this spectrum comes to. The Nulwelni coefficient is 119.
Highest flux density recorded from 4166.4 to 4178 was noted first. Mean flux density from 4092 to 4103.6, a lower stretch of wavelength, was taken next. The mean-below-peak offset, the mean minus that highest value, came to -0.13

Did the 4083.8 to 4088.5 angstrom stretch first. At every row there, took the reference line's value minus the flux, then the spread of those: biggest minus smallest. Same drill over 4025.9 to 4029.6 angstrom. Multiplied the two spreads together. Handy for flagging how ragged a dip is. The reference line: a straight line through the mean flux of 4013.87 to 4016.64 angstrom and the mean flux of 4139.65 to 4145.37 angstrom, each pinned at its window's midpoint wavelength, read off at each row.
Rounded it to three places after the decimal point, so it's 0.012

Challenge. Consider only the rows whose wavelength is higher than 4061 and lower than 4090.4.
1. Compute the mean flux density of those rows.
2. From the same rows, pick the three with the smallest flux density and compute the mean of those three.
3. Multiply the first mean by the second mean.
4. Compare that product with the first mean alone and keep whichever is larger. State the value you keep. 0.787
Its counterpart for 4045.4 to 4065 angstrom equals 0.760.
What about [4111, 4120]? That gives 0.813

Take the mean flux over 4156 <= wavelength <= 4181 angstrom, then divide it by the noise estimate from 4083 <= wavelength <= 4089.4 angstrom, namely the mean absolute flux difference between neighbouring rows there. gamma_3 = 17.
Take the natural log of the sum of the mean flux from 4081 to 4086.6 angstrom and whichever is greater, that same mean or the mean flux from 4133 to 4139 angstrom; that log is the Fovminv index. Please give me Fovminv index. 0.48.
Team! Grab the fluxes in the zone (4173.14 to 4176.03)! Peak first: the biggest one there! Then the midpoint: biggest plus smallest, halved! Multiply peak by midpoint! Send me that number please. 0.65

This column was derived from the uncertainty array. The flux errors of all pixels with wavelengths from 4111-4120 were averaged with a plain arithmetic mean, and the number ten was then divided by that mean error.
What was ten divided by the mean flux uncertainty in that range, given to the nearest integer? 178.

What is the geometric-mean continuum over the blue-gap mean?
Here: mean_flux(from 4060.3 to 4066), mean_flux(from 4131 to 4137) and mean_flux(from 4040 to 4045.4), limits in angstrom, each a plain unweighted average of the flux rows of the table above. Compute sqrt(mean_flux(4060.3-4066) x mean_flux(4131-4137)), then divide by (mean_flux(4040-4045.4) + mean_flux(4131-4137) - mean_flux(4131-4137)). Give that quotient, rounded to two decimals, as 1.00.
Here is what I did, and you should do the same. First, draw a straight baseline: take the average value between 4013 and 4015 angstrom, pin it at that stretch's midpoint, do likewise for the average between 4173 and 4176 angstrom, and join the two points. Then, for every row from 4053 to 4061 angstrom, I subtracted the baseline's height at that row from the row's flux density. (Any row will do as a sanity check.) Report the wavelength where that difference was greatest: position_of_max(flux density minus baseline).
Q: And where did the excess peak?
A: 4053.34 angstrom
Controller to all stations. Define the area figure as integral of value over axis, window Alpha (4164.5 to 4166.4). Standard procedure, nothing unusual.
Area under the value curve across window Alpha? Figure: 1.7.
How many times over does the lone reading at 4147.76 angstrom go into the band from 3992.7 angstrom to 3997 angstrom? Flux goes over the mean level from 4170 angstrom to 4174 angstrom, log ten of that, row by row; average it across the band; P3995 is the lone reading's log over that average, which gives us 1.2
